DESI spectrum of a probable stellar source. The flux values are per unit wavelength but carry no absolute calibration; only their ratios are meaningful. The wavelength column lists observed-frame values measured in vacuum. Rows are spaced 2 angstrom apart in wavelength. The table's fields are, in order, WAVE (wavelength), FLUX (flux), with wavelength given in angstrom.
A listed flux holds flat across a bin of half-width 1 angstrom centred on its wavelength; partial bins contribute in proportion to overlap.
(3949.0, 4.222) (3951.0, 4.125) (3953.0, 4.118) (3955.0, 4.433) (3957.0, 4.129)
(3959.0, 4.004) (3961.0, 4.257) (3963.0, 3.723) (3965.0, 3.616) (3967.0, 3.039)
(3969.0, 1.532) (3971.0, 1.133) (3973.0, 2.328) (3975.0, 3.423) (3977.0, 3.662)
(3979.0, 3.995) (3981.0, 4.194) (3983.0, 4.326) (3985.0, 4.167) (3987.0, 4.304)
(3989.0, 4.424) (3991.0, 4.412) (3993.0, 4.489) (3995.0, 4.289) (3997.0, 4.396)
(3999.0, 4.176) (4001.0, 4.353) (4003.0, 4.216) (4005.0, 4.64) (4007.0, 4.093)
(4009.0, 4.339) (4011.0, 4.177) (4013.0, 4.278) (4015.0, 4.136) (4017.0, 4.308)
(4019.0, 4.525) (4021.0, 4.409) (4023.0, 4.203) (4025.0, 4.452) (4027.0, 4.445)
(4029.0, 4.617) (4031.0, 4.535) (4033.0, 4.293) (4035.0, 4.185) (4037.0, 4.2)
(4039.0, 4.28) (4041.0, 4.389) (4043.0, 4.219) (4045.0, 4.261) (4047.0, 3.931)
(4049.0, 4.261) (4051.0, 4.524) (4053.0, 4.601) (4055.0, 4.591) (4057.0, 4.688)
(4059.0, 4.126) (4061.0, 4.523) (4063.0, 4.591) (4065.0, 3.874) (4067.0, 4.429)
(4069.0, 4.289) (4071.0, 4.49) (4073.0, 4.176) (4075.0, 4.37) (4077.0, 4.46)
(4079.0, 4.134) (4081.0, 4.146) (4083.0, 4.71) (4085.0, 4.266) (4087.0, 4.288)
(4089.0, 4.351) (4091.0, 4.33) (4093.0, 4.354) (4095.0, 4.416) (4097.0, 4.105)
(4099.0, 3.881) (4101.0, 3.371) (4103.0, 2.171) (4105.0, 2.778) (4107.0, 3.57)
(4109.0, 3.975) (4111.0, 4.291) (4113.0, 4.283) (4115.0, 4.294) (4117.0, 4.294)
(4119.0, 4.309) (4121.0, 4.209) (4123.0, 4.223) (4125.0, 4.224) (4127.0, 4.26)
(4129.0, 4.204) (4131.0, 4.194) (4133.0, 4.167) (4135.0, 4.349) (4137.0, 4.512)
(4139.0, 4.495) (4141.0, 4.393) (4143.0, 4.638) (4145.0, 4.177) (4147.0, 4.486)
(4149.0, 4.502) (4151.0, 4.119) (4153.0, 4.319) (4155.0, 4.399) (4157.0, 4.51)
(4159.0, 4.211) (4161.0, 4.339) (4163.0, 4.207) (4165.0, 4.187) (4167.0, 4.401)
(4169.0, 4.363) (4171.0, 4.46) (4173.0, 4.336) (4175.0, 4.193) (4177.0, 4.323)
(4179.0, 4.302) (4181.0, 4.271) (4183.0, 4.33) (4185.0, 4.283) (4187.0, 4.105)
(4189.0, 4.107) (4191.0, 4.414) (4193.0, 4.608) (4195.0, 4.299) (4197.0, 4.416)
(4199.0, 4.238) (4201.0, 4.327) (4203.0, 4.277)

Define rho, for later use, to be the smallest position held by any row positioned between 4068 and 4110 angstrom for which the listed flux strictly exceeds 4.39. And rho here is 4071.0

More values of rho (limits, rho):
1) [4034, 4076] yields 4051.0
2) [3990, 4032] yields 3991.0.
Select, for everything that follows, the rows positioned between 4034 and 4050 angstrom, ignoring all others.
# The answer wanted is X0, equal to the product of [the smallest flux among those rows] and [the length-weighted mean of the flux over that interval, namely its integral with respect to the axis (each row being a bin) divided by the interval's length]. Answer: 16.6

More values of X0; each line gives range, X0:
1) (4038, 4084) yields 16.9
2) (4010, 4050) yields 16.9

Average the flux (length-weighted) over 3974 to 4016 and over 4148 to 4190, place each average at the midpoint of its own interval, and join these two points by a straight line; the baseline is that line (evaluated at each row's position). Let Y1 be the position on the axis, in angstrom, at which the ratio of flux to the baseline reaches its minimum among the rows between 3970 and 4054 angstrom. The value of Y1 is 3971.0 angstrom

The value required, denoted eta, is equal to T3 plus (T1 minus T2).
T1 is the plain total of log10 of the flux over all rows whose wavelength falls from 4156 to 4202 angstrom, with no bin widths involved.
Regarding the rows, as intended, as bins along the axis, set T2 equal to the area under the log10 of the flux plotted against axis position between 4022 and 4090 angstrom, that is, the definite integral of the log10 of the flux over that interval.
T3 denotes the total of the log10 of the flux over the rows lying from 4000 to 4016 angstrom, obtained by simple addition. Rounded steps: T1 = 15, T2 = 43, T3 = 5.0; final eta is -24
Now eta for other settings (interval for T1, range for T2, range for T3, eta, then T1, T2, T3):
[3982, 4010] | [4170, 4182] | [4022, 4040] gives 7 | 9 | 8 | 5.8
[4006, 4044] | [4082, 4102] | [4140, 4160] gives 6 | 12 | 12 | 6.4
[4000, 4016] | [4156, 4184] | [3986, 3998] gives -9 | 5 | 18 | 3.9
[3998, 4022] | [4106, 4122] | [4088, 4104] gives 2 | 8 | 10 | 4.6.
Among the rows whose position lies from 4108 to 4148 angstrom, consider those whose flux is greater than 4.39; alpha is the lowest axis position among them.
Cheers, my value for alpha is 4137.0 angstrom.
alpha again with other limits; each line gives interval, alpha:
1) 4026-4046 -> 4027.0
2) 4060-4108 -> 4061.0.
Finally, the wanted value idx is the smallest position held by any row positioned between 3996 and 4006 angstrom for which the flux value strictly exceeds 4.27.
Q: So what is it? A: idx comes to 3997.0 angstrom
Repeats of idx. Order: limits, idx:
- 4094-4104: 4095.0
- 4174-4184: 4177.0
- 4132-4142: 4135.0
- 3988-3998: 3989.0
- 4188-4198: 4191.0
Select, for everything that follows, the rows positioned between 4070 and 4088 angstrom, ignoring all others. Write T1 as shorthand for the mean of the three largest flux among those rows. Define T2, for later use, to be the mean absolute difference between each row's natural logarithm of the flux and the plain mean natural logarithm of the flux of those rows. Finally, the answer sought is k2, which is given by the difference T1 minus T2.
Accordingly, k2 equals 4.52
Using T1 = 4.55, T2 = 0.035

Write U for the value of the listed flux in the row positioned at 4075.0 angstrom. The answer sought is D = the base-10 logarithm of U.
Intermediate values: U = 4.37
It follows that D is 0.640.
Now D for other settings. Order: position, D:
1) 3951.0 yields 0.615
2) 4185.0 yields 0.632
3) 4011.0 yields 0.621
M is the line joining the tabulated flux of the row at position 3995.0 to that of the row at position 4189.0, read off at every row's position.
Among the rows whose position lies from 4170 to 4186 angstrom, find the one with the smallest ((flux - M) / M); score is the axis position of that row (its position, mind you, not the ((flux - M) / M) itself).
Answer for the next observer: 4175.0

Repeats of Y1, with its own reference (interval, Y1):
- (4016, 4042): 4035.0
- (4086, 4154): 4103.0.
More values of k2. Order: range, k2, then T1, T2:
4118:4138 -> 4.37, 4.39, 0.017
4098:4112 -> 3.87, 4.05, 0.179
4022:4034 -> 4.51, 4.53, 0.027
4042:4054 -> 4.42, 4.46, 0.040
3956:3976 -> 3.77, 4.13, 0.356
